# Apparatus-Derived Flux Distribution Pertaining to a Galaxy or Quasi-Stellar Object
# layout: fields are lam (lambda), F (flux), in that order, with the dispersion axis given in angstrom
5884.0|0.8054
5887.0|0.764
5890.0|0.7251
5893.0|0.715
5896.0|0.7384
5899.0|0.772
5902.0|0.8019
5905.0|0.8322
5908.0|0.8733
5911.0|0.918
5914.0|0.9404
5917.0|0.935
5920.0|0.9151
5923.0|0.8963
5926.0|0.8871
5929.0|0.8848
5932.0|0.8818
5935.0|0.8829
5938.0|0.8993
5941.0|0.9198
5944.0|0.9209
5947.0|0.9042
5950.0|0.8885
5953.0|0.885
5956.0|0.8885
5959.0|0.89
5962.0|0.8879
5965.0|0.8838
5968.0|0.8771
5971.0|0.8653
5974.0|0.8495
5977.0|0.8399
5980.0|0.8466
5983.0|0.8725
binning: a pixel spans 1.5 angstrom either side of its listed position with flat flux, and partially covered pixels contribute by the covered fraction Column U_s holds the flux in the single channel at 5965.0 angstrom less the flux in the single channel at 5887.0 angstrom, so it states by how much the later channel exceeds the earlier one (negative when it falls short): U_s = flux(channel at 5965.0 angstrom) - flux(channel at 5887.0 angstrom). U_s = 0.12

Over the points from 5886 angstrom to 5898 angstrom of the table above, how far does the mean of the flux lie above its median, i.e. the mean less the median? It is 0.004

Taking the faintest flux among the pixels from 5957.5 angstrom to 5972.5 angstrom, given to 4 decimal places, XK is 0.8653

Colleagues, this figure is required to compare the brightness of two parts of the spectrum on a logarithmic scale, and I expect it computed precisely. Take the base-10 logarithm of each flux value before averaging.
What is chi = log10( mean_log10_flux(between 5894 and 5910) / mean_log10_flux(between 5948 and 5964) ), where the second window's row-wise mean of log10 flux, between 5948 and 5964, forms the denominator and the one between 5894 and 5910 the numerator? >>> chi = 0.27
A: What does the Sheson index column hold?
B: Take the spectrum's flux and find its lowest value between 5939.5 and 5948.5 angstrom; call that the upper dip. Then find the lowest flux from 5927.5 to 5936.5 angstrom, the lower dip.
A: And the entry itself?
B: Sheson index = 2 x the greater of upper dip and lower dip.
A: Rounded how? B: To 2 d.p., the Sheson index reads 1.81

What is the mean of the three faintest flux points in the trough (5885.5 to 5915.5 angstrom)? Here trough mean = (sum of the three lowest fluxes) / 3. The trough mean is 0.726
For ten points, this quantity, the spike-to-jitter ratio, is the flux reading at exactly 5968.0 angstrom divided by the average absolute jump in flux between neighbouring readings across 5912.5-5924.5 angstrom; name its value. 60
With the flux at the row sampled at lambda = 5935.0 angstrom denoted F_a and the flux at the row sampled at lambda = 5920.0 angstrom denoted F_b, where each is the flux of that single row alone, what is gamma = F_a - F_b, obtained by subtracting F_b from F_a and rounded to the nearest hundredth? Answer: -0.03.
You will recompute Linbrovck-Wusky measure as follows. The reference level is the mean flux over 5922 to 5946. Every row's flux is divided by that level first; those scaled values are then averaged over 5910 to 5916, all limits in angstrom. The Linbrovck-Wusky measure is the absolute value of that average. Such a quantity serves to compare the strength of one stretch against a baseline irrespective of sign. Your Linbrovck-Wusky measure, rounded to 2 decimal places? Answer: 1.04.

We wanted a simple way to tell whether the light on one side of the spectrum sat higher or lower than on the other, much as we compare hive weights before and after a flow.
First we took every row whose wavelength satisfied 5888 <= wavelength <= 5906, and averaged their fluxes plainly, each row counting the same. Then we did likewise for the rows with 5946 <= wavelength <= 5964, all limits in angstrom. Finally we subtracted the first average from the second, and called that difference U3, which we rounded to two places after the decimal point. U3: 0.13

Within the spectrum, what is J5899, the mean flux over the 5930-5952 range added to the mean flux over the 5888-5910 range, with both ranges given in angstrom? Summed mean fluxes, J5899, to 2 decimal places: 1.68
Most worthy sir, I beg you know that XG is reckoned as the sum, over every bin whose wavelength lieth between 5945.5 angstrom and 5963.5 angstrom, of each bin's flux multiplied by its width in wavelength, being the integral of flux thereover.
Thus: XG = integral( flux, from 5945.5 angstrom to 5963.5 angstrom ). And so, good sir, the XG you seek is 16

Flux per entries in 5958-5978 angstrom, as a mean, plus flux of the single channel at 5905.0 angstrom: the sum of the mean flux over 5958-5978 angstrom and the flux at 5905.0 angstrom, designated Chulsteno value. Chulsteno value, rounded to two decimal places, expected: 1.70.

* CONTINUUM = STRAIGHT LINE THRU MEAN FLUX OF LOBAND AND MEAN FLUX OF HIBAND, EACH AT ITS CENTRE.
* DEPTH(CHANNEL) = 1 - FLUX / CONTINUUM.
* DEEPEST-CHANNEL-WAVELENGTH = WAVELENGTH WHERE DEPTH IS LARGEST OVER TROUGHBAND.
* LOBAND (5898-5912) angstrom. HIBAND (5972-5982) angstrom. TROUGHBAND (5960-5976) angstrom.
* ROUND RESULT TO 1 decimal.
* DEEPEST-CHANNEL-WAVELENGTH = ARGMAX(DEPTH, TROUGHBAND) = 5974.0 angstrom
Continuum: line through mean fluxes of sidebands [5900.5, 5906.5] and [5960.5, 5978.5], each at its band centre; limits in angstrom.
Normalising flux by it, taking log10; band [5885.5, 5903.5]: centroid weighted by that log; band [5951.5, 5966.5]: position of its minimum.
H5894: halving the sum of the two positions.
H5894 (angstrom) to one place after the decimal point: 5929.1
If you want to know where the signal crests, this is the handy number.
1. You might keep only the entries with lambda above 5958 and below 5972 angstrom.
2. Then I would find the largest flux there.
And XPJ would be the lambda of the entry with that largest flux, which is 5959.0 angstrom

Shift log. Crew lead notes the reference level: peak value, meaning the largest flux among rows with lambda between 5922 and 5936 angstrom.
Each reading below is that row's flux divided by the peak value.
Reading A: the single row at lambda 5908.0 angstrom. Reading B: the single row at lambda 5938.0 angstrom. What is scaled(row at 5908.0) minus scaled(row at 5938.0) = -0.03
